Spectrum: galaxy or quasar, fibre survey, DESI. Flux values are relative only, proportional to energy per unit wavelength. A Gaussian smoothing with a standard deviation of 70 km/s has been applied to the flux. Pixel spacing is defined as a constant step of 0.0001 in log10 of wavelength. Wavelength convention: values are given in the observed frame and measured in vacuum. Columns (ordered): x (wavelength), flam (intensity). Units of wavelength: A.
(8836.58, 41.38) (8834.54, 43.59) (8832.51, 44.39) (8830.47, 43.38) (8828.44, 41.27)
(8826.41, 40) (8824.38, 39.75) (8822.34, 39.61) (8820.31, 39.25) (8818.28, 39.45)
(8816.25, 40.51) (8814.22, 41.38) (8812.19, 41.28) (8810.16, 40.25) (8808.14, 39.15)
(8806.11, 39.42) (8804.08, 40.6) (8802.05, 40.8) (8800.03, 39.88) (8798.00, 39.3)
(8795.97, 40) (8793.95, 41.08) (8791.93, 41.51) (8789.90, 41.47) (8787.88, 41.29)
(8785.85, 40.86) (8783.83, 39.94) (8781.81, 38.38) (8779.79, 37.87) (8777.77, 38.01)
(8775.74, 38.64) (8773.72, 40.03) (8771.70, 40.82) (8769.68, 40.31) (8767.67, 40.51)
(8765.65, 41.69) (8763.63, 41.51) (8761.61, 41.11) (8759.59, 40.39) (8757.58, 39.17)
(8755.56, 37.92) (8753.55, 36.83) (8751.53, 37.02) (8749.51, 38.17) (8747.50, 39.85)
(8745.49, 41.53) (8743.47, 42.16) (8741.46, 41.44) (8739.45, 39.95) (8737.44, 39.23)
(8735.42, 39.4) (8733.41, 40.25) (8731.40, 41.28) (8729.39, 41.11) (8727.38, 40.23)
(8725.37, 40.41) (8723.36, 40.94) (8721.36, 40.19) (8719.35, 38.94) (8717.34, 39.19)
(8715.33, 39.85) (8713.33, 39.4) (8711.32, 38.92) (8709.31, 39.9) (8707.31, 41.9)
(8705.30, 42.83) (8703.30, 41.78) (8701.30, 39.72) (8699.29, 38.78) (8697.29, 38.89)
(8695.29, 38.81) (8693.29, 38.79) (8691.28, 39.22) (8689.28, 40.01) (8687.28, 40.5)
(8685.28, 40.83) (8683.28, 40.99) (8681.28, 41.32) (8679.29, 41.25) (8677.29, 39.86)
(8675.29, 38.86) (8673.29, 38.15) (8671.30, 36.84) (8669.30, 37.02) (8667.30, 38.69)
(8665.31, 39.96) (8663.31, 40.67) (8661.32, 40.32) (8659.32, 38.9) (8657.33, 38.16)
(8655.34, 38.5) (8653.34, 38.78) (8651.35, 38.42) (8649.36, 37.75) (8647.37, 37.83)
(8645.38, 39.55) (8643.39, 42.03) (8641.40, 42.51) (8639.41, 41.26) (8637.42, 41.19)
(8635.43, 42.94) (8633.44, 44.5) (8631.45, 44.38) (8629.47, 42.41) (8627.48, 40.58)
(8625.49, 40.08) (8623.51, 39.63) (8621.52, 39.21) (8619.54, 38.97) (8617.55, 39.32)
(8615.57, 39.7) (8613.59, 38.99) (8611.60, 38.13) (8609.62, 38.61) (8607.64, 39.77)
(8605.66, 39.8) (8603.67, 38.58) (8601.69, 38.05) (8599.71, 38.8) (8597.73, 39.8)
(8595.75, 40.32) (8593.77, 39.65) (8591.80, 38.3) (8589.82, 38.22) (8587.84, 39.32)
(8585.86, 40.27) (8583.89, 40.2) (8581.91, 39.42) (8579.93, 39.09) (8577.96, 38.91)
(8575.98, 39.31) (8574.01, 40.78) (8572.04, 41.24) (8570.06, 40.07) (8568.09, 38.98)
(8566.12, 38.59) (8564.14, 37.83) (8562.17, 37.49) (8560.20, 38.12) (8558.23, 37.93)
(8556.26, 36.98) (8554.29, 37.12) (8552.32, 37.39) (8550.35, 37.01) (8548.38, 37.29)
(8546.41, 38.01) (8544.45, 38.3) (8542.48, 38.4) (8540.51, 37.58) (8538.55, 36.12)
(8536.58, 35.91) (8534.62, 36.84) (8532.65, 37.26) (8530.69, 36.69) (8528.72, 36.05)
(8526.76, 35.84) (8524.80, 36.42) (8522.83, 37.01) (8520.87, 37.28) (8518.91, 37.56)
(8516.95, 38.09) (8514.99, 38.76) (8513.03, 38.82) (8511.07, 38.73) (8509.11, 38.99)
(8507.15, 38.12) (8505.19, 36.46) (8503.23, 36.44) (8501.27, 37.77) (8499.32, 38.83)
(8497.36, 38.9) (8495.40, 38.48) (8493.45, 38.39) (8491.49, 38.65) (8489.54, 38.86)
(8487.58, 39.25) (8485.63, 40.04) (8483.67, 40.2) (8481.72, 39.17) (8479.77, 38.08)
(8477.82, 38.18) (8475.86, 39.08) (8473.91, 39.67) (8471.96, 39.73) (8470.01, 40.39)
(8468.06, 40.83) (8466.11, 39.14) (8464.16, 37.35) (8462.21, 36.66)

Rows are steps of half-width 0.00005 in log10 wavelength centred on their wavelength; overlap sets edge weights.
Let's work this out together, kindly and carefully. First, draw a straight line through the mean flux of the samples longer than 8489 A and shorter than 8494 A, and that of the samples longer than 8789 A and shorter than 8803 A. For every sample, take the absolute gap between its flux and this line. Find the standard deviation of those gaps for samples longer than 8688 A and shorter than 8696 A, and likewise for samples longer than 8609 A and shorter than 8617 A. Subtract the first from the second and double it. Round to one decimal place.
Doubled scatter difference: -0.1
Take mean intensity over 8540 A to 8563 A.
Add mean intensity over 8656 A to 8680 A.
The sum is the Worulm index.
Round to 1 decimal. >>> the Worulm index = 76.7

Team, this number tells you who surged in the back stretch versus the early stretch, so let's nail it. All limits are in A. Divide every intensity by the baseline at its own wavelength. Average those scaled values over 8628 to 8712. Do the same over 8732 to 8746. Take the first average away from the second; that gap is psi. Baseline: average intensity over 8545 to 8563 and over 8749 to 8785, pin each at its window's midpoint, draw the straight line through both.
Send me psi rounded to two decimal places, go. 0.00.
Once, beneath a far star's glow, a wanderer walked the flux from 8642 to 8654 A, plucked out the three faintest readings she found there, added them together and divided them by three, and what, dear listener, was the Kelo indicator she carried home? 38.0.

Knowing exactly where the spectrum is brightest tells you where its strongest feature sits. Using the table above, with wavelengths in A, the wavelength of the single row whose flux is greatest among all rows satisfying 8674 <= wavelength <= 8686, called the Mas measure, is 8681.28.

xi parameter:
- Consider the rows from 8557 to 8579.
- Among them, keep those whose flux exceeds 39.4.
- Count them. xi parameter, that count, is 3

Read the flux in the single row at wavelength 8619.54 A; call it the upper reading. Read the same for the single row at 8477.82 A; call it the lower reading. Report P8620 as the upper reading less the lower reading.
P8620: 0.8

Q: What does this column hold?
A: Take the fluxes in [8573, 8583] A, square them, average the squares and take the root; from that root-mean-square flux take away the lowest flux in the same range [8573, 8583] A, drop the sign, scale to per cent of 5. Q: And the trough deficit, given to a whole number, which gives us 12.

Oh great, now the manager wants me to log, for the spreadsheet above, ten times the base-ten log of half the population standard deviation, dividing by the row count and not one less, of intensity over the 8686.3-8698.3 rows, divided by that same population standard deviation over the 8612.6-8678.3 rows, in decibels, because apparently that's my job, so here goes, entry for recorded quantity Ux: -8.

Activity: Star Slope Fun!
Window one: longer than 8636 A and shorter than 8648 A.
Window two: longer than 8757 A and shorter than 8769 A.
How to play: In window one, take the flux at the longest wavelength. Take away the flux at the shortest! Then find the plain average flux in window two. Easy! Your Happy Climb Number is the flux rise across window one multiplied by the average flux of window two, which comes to -137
